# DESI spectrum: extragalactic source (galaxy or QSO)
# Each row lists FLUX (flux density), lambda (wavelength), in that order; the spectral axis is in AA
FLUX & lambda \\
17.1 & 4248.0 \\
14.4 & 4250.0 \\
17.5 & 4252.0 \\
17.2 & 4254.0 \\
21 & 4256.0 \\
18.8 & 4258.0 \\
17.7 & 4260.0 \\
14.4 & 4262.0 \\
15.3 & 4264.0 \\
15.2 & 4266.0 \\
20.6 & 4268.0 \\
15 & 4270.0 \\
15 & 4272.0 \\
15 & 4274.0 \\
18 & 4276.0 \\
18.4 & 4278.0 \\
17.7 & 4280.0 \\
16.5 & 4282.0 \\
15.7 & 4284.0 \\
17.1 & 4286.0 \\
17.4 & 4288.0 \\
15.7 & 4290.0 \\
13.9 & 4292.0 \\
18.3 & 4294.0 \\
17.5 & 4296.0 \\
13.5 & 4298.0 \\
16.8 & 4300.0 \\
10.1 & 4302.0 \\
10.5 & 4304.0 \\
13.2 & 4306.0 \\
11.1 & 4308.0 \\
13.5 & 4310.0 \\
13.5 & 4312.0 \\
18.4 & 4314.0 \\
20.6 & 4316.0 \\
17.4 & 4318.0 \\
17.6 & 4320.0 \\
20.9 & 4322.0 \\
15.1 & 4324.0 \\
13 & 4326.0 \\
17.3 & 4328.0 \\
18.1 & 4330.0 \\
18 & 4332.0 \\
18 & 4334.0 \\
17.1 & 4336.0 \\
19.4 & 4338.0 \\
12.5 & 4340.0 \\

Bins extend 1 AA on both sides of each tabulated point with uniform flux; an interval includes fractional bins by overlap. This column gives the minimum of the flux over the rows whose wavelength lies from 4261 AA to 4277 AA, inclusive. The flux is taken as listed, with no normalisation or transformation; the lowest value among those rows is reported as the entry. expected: 14.4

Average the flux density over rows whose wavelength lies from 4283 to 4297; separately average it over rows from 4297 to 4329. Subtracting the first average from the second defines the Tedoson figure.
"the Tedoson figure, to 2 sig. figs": -1.4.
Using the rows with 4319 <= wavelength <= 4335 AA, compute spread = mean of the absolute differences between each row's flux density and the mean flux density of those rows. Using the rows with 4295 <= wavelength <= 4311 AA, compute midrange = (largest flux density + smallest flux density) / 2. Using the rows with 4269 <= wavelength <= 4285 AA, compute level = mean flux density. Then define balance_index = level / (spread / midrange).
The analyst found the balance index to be 142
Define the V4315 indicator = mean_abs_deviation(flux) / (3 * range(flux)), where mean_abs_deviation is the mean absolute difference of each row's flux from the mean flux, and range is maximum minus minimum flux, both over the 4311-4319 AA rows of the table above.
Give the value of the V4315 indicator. 0.095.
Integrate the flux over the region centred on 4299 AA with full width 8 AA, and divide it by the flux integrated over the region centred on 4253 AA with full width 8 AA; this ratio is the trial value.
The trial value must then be 0.83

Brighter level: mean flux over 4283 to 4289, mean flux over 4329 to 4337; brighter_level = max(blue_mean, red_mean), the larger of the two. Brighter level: 17.8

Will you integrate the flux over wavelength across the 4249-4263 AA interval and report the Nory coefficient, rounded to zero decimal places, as 242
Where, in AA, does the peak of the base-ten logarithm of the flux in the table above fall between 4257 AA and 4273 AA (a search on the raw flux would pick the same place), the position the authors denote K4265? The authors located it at 4268.0 AA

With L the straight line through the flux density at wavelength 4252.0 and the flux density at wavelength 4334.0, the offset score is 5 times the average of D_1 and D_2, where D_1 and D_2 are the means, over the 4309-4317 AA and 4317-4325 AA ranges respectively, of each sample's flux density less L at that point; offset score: -3.9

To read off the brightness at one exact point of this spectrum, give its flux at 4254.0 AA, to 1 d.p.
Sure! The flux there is 17.2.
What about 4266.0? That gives 15.2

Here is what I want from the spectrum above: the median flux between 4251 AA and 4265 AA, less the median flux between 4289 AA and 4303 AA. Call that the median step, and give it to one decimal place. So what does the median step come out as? 1.8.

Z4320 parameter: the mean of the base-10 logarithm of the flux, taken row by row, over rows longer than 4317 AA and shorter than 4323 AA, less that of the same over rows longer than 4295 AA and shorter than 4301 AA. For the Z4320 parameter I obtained 0.069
